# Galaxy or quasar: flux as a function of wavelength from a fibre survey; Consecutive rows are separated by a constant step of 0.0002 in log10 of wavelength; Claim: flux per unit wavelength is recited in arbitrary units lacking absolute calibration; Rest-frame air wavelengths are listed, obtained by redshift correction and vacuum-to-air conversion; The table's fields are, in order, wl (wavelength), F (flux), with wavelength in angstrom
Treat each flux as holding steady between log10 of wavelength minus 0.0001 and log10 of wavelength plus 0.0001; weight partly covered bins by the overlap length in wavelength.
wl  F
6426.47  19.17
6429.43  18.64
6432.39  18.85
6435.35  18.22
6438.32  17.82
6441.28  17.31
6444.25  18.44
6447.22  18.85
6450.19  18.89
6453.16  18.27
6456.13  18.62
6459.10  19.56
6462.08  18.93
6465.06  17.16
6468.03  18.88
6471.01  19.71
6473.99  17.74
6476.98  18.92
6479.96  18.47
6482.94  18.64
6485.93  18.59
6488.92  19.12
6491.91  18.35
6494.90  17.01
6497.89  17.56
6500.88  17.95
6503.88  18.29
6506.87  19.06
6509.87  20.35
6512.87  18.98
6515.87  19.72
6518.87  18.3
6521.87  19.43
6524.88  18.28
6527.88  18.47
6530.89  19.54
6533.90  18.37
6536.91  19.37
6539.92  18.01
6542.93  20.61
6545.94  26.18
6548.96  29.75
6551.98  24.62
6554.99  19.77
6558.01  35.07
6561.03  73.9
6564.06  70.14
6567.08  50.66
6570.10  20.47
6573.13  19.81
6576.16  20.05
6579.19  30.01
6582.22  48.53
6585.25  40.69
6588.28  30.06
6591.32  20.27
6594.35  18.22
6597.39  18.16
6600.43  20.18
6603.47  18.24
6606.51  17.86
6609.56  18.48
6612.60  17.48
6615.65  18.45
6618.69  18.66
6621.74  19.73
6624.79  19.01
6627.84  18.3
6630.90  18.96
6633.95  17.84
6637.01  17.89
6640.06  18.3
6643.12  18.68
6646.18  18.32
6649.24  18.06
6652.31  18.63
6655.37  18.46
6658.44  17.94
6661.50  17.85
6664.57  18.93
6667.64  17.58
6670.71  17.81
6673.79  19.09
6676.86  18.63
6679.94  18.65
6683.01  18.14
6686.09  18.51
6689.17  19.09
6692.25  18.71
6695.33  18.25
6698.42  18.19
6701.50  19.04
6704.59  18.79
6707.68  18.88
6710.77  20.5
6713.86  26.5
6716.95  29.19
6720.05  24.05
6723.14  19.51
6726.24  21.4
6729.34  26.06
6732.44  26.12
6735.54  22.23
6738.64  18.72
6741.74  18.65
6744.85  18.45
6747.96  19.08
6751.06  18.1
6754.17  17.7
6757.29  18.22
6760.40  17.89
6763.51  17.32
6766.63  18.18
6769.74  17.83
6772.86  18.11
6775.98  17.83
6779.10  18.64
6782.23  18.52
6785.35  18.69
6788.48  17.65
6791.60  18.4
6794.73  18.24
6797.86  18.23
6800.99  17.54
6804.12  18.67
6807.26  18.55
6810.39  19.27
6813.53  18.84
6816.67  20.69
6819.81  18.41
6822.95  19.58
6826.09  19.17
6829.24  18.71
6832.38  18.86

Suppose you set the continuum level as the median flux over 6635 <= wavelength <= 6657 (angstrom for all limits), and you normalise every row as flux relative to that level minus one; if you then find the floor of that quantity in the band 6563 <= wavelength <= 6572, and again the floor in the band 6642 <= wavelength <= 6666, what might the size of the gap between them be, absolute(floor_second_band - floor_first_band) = 0.14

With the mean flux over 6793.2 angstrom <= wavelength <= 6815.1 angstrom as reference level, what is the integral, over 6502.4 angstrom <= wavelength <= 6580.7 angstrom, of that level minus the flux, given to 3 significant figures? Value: -625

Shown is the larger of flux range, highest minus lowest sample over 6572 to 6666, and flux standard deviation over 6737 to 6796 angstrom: 31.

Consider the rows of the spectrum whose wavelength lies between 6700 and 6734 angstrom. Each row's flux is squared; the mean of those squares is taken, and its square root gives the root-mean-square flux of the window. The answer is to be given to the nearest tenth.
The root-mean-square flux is 23.0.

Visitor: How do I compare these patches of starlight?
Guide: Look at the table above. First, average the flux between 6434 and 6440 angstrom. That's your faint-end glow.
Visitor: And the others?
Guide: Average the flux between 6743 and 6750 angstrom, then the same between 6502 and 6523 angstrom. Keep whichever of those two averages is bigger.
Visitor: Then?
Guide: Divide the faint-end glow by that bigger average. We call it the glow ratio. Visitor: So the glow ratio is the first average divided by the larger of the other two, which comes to 0.94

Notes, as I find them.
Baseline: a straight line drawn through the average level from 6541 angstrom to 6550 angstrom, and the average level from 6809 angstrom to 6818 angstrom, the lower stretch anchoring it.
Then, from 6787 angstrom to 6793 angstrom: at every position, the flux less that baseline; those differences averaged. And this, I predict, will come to -2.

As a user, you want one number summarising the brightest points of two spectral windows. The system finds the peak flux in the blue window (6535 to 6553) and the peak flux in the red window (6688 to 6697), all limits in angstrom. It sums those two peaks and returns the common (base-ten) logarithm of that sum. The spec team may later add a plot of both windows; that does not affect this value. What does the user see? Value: 1.69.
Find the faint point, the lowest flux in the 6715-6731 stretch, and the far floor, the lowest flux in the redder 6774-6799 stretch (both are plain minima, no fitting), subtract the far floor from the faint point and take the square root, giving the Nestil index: 1.4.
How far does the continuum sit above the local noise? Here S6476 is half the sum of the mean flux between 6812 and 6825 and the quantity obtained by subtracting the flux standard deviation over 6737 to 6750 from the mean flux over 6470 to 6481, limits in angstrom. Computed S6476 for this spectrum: 18.9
